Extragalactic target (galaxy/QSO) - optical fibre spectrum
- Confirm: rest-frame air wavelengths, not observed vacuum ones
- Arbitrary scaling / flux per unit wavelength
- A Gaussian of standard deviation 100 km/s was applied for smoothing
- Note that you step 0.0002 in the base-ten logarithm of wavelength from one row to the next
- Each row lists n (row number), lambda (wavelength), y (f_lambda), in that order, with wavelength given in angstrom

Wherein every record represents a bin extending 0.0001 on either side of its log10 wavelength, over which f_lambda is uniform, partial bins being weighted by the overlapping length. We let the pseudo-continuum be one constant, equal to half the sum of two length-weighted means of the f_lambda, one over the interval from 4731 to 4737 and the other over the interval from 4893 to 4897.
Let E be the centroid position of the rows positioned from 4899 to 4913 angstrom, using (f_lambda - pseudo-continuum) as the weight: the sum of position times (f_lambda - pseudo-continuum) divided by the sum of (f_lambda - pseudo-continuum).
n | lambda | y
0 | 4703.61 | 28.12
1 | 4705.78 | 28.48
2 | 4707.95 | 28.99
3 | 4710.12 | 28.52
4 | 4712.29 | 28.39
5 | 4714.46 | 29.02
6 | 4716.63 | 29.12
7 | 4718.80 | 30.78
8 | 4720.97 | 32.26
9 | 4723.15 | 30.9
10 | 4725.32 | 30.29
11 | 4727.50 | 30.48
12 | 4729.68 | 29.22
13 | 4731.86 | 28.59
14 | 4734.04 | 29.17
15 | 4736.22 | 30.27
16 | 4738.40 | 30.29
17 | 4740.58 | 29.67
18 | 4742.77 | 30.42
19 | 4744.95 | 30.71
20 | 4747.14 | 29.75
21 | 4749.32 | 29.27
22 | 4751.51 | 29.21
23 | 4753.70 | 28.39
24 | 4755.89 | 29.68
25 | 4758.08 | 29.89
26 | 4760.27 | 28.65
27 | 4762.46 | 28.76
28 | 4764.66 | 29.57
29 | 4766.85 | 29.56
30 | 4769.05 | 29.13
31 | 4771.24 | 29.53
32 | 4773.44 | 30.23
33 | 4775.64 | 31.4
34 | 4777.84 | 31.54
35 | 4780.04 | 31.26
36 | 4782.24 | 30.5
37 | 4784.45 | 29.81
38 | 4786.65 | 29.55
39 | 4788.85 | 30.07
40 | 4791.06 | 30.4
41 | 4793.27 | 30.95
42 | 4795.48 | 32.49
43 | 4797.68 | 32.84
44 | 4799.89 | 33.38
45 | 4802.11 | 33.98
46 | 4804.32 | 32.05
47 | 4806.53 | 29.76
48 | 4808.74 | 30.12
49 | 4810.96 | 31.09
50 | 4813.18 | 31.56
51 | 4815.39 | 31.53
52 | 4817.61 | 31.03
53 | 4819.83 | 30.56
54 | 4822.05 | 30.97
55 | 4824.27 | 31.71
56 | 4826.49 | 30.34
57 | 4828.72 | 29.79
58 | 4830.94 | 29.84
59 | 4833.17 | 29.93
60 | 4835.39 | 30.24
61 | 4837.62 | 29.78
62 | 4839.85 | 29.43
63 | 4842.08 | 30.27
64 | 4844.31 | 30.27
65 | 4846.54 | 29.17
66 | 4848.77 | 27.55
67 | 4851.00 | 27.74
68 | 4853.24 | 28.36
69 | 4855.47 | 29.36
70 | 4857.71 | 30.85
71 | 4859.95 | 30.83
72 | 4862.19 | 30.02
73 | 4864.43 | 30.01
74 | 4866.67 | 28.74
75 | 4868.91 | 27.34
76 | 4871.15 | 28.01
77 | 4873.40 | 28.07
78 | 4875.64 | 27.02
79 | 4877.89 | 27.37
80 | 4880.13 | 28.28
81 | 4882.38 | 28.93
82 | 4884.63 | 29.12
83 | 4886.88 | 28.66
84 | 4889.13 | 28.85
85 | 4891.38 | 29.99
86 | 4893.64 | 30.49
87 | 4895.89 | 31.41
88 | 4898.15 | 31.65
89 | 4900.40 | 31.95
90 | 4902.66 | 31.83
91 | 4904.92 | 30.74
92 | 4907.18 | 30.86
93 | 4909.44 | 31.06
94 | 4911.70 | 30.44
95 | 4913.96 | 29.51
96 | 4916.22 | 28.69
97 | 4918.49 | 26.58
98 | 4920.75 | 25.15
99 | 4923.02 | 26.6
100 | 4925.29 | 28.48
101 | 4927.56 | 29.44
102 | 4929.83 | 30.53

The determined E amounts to 4904.2 angstrom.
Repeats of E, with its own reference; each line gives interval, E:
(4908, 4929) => 4921.6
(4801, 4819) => 4807.9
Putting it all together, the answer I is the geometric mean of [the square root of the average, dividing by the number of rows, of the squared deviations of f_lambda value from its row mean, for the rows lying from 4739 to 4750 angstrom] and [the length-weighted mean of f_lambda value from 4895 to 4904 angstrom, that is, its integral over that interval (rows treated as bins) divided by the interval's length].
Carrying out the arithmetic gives 4.1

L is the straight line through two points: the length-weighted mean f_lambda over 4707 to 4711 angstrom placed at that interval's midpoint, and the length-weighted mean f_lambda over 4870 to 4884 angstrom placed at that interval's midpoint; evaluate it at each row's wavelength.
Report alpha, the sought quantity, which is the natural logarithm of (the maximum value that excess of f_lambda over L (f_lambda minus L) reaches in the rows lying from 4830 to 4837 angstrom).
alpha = 0.72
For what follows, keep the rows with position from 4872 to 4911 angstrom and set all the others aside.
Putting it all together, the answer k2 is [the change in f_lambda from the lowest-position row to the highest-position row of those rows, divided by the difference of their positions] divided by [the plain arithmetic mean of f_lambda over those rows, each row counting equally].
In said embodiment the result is 0.0028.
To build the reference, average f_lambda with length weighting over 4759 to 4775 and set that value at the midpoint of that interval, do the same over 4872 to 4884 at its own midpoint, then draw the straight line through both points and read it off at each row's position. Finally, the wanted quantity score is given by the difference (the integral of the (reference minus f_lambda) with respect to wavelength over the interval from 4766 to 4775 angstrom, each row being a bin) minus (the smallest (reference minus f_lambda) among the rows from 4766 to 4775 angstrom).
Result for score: -2.1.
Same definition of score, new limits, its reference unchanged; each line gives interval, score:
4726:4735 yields 4.9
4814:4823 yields -17.9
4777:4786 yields -10.9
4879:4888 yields -6.3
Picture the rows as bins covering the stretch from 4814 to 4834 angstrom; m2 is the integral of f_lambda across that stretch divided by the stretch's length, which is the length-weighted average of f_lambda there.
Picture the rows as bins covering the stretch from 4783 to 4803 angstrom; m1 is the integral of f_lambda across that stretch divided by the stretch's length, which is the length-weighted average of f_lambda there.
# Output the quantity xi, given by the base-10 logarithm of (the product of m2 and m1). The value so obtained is 2.98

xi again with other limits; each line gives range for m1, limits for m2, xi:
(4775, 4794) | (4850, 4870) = 2.95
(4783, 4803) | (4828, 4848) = 2.97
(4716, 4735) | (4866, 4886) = 2.93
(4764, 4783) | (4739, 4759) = 2.95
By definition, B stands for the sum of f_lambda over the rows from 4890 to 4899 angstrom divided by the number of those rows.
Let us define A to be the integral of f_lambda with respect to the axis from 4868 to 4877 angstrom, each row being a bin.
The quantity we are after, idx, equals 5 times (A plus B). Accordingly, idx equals 1396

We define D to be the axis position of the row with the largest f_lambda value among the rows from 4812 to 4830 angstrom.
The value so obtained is 4824.27 angstrom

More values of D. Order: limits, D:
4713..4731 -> 4720.97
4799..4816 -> 4802.11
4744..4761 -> 4744.95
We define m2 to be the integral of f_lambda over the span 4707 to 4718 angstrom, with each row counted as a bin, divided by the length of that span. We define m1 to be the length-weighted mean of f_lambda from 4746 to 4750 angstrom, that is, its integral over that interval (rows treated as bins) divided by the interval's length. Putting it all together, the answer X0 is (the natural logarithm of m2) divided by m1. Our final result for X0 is 0.114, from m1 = 29.6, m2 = 28.9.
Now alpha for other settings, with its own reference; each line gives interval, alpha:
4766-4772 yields 0.07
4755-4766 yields 0.31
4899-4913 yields 1.40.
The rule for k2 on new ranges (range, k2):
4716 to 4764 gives -0.0003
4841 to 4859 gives 0.0013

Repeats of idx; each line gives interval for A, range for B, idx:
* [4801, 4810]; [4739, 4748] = 1567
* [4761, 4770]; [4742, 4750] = 1465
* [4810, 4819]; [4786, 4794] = 1559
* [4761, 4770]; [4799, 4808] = 1476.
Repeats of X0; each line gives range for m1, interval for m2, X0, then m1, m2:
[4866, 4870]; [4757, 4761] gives 0.121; 28.0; 29.3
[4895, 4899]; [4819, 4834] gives 0.108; 31.5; 30.4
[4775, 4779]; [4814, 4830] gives 0.109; 31.5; 30.9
